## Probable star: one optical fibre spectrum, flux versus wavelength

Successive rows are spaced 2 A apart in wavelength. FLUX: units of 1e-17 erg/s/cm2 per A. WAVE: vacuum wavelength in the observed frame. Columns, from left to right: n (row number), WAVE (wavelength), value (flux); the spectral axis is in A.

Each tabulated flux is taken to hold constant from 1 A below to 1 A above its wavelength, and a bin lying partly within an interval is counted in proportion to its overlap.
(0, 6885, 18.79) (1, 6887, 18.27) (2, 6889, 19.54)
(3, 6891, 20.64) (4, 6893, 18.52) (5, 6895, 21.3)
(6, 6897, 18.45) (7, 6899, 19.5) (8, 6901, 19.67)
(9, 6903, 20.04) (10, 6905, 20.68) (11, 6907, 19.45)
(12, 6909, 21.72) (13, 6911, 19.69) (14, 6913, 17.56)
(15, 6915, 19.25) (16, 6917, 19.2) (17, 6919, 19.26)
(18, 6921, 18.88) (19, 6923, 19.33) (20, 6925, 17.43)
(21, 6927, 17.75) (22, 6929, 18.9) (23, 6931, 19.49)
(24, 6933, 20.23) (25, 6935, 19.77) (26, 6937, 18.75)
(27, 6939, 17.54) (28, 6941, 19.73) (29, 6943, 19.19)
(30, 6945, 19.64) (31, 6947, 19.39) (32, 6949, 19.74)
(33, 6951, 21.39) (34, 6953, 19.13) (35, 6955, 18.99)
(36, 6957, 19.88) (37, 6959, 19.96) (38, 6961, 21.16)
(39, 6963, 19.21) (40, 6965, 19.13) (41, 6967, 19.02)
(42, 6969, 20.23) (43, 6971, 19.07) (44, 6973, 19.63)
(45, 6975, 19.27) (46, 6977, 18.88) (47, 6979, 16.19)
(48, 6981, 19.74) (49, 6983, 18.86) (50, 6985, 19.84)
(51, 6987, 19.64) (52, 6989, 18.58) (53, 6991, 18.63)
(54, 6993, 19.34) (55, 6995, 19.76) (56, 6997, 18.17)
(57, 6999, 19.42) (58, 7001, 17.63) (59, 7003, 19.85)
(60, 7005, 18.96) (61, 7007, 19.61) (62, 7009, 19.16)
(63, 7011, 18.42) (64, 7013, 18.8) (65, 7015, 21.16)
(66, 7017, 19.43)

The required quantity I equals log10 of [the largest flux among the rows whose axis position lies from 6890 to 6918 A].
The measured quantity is 1.34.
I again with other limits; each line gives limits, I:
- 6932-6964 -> 1.33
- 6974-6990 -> 1.30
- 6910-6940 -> 1.31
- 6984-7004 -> 1.30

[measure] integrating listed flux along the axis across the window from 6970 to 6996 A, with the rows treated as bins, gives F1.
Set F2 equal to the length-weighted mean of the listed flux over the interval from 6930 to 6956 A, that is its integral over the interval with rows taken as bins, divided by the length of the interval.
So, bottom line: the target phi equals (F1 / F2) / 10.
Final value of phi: 2.54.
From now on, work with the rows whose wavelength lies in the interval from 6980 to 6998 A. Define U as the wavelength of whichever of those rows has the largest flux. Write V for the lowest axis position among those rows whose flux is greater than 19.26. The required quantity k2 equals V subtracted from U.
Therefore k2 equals 4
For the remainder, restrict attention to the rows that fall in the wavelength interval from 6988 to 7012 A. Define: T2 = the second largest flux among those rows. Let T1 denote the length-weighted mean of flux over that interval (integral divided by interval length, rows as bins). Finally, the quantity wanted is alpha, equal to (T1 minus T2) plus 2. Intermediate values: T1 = 19.0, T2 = 19.76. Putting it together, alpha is 1.2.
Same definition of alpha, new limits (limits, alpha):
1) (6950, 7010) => 0.1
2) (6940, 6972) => 0.5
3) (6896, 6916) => 0.9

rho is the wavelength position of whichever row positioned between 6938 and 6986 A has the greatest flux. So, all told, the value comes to 6951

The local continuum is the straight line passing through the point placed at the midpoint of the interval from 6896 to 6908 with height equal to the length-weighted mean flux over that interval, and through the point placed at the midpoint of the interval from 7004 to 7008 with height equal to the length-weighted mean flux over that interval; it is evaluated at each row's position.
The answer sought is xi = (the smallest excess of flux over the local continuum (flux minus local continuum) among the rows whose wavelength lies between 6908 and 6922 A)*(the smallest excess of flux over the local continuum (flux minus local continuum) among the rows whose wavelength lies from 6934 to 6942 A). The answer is 4.0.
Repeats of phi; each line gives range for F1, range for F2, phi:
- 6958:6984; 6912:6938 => 2.65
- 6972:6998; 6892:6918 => 2.51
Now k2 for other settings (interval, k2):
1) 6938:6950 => 8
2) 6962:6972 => 0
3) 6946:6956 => 4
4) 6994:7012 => 8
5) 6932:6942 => 0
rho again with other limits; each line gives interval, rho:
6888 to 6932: 6909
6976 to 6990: 6985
